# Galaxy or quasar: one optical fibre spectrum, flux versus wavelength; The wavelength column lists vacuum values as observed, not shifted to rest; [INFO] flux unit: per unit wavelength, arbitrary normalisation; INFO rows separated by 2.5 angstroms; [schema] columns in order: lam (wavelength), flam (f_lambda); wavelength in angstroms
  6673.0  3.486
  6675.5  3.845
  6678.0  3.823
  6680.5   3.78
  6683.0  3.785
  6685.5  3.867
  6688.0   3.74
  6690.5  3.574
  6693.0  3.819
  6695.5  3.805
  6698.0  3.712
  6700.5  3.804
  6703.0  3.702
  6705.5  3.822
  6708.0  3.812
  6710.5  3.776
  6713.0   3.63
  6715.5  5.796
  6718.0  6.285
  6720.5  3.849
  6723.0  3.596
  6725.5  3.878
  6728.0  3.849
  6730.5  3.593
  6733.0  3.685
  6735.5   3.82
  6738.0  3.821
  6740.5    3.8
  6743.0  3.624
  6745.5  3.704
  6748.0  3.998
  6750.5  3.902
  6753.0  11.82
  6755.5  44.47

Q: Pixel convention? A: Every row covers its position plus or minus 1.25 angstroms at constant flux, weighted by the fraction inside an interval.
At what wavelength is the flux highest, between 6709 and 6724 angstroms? 6718.0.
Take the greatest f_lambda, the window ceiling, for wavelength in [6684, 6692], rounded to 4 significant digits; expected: 3.867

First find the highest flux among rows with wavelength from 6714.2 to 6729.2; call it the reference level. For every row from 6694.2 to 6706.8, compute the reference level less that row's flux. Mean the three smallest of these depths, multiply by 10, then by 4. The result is 99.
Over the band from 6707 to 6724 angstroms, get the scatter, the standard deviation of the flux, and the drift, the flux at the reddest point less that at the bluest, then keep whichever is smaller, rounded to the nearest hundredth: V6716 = -0.22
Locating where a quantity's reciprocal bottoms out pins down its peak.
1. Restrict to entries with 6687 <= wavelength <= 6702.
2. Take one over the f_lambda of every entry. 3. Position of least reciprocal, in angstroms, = 6693.0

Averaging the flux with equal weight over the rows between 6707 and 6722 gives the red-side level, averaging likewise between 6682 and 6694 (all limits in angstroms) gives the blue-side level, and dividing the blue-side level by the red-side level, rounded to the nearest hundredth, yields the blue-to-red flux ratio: 0.83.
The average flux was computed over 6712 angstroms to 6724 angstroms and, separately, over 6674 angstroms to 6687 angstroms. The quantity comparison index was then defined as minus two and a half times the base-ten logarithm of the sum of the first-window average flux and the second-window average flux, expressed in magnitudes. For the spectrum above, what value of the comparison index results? -2.32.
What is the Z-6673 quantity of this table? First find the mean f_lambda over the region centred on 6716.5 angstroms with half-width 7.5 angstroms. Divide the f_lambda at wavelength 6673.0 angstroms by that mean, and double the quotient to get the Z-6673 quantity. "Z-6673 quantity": 1.55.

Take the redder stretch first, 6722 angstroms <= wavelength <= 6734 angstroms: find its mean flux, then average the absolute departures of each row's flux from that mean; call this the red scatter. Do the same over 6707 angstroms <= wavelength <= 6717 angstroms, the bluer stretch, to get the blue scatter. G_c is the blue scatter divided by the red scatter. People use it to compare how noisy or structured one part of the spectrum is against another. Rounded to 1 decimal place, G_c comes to 6.7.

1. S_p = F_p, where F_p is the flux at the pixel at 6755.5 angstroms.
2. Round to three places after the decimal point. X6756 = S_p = 44.470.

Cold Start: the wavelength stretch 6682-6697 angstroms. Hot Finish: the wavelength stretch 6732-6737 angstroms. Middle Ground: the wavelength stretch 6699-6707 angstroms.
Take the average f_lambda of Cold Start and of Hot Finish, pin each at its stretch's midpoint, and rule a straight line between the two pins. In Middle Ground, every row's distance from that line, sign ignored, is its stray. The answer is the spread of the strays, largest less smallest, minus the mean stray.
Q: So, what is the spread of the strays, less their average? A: -0.03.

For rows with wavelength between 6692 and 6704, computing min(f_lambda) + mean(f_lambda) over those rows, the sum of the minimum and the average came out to 7.47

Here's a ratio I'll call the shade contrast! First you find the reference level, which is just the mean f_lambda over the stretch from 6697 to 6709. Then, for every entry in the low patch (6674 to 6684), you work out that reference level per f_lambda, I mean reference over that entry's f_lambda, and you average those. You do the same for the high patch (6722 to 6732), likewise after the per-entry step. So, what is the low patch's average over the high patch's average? 0.98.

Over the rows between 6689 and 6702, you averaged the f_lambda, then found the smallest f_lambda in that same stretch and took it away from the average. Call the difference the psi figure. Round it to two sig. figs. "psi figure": 0.17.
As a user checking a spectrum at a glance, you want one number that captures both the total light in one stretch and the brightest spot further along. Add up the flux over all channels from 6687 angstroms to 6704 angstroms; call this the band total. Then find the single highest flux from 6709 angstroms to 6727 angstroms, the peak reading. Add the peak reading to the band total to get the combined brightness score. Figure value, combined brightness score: 32.4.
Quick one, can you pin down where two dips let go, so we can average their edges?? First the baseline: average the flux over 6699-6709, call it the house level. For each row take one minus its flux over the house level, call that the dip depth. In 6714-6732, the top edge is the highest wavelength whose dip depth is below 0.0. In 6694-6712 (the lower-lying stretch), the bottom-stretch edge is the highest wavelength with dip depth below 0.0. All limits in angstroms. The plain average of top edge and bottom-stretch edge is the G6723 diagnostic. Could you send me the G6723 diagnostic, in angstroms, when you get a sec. 6718.0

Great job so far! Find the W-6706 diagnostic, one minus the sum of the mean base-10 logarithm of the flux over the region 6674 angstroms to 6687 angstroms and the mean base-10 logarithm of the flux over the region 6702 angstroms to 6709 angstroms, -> -0.16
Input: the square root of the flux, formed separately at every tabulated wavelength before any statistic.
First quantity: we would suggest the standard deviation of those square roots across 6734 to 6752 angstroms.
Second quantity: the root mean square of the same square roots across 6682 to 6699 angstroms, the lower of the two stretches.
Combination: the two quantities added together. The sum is 1.97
